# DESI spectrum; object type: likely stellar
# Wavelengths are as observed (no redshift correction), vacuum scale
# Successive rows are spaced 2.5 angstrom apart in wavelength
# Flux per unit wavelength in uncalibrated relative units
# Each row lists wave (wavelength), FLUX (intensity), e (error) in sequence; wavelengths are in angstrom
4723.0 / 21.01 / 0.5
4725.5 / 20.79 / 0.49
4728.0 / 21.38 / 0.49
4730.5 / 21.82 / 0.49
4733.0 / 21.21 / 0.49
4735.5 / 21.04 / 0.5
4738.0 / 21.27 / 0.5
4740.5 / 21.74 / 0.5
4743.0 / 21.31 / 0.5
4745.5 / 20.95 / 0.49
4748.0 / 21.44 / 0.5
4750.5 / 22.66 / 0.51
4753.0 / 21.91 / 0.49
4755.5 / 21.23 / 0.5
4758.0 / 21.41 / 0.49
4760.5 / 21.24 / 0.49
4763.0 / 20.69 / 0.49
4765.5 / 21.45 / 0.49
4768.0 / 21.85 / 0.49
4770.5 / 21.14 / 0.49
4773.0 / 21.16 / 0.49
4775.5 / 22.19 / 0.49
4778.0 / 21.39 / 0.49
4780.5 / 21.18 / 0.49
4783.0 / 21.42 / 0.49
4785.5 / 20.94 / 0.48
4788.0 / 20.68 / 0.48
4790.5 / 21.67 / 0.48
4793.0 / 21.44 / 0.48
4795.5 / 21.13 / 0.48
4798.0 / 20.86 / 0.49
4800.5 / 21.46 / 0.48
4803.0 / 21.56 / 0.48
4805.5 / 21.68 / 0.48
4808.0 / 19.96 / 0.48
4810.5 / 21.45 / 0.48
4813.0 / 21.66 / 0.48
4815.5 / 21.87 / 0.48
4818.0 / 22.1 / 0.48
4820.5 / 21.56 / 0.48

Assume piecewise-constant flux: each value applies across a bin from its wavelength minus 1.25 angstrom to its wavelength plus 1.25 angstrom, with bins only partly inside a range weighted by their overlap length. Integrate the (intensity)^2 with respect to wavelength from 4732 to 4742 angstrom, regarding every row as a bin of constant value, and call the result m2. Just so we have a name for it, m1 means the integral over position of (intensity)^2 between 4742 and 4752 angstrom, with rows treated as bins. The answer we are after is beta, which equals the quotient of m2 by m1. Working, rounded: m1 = 4672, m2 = 4545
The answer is 0.97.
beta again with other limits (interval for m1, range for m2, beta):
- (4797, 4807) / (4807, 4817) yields 0.99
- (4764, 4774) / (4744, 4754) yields 1.03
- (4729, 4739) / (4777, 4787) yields 0.99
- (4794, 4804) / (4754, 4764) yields 0.99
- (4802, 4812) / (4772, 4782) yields 1.03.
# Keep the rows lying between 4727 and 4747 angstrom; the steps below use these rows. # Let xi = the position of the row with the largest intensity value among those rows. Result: 4730.5 angstrom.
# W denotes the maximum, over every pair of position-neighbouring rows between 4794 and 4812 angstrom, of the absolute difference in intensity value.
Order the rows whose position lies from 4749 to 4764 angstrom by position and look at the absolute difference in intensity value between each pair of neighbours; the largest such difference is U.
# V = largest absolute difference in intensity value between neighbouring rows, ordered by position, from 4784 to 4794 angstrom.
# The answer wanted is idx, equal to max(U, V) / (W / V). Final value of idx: 0.6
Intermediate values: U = 0.75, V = 0.99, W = 1.72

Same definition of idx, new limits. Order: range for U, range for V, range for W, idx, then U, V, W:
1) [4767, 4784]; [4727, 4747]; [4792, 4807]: 1.0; 1.03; 0.61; 0.60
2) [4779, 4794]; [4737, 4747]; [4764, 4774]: 0.7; 0.99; 0.47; 0.71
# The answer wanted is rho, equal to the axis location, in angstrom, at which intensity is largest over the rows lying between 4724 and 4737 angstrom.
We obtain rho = 4730.5 angstrom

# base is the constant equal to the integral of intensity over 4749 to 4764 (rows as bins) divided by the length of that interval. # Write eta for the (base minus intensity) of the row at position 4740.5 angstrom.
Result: -0.20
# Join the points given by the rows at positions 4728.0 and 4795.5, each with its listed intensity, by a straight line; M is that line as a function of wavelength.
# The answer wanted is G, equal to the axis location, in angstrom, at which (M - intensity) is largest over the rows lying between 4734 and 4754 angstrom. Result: 4745.5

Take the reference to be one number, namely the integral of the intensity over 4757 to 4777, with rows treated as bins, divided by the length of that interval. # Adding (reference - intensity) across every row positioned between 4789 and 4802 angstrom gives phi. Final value 0.4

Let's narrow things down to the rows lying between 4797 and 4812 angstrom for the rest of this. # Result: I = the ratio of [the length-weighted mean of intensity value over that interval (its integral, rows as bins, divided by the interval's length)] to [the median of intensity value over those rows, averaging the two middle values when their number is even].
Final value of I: 0.987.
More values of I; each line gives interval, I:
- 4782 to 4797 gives 0.997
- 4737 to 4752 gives 1.009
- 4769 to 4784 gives 1.006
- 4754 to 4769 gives 0.999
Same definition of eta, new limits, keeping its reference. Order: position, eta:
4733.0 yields 0.33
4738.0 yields 0.27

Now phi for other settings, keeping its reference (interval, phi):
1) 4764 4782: -0.6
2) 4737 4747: 0.3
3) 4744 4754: -1.4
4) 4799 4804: -0.2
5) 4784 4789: 1.2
